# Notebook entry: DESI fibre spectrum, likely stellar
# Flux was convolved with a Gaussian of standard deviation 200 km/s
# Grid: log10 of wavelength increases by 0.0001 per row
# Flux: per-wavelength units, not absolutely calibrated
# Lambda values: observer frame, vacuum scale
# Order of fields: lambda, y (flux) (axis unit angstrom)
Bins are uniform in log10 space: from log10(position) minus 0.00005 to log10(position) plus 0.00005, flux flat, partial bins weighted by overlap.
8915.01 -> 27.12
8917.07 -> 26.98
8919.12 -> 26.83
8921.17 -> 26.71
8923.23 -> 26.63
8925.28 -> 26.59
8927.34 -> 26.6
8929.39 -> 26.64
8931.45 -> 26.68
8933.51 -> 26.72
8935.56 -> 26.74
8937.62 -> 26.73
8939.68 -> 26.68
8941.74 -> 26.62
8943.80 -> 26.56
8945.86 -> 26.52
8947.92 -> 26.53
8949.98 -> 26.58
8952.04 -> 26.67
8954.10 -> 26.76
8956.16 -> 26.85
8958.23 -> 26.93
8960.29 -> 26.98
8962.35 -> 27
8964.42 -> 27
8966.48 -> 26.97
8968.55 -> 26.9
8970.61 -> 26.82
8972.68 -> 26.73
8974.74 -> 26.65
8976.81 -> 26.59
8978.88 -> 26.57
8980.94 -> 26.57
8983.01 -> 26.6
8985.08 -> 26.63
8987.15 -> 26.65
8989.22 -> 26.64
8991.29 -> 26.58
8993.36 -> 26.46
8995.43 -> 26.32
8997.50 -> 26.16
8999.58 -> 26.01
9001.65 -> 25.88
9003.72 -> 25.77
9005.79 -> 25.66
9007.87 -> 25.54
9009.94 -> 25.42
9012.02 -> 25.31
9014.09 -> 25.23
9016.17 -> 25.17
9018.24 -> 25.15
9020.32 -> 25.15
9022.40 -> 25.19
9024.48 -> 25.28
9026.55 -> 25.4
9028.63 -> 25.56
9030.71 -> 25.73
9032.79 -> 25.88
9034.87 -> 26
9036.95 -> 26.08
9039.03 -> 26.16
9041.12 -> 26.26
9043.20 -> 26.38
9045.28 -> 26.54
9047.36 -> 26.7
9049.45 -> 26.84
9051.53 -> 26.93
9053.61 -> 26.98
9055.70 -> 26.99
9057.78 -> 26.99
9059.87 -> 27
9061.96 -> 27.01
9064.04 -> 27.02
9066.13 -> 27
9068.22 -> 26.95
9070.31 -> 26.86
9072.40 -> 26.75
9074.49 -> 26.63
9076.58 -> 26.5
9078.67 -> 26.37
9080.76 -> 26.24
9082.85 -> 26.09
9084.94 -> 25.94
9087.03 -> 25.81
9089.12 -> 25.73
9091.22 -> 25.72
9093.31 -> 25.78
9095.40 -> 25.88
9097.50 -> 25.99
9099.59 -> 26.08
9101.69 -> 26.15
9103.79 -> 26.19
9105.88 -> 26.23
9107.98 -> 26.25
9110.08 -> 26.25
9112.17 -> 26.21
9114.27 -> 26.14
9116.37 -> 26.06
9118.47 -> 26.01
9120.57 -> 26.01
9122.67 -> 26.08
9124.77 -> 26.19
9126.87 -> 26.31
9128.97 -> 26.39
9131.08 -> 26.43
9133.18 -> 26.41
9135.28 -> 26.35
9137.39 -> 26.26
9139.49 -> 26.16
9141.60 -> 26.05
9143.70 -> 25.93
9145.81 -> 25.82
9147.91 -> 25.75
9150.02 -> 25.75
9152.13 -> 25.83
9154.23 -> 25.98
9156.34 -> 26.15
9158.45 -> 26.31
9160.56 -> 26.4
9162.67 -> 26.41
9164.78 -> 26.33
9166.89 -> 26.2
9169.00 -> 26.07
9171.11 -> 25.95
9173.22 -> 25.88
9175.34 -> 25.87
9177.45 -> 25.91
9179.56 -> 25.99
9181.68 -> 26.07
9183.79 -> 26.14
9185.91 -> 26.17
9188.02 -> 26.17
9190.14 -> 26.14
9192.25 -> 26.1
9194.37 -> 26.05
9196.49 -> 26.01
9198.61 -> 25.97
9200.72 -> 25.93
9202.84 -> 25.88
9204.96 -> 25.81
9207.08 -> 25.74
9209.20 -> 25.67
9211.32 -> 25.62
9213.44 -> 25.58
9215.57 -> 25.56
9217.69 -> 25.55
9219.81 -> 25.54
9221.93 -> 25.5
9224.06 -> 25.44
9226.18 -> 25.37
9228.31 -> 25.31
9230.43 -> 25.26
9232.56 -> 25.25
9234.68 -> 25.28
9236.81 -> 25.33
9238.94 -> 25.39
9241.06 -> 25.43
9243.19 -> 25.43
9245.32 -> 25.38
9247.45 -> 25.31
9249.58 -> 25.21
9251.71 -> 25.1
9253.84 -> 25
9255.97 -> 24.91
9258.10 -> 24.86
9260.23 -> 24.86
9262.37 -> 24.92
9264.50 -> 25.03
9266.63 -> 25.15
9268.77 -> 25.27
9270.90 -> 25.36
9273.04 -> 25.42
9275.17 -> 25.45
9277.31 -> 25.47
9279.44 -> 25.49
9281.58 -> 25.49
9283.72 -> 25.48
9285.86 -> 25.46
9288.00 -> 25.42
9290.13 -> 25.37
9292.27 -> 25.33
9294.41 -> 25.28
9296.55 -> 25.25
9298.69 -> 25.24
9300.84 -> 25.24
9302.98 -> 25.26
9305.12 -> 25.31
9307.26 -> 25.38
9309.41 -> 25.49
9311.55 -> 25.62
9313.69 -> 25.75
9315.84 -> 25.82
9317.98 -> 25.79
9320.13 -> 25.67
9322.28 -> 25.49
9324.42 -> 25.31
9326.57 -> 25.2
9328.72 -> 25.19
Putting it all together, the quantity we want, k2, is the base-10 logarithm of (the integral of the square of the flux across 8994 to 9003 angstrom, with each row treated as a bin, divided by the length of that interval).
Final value 2.83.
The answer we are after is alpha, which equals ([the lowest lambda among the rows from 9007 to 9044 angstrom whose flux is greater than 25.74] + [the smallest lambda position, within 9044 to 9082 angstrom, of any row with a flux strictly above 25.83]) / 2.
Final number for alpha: 9039.0 angstrom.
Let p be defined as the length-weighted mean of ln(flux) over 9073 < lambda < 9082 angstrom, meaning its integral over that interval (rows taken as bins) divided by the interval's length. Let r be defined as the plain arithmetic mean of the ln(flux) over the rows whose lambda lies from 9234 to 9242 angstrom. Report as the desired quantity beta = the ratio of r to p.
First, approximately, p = 3.28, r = 3.23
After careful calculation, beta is 0.99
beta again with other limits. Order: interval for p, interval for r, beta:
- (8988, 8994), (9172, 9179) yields 0.99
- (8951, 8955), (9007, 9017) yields 0.98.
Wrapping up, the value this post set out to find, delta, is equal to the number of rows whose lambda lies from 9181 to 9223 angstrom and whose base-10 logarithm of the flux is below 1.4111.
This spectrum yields 8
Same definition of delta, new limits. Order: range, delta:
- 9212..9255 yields 20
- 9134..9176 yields 2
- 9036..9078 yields 0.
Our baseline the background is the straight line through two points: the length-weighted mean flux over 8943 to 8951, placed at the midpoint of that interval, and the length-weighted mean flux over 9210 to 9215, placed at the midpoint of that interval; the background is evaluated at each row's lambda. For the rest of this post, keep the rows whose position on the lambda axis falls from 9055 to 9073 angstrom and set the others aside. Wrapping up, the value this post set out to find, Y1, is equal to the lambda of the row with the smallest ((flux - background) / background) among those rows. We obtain 9072.40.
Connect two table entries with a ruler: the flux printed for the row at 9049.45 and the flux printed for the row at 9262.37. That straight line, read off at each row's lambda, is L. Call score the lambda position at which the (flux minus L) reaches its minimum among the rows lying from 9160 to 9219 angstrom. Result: 9173.22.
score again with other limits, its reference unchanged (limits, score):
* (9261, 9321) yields 9262.37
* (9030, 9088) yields 9030.71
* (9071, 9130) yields 9089.12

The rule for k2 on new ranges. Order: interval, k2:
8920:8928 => 2.85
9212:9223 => 2.81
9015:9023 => 2.80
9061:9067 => 2.86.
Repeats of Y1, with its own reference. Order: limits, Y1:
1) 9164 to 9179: 9175.34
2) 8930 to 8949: 8945.86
